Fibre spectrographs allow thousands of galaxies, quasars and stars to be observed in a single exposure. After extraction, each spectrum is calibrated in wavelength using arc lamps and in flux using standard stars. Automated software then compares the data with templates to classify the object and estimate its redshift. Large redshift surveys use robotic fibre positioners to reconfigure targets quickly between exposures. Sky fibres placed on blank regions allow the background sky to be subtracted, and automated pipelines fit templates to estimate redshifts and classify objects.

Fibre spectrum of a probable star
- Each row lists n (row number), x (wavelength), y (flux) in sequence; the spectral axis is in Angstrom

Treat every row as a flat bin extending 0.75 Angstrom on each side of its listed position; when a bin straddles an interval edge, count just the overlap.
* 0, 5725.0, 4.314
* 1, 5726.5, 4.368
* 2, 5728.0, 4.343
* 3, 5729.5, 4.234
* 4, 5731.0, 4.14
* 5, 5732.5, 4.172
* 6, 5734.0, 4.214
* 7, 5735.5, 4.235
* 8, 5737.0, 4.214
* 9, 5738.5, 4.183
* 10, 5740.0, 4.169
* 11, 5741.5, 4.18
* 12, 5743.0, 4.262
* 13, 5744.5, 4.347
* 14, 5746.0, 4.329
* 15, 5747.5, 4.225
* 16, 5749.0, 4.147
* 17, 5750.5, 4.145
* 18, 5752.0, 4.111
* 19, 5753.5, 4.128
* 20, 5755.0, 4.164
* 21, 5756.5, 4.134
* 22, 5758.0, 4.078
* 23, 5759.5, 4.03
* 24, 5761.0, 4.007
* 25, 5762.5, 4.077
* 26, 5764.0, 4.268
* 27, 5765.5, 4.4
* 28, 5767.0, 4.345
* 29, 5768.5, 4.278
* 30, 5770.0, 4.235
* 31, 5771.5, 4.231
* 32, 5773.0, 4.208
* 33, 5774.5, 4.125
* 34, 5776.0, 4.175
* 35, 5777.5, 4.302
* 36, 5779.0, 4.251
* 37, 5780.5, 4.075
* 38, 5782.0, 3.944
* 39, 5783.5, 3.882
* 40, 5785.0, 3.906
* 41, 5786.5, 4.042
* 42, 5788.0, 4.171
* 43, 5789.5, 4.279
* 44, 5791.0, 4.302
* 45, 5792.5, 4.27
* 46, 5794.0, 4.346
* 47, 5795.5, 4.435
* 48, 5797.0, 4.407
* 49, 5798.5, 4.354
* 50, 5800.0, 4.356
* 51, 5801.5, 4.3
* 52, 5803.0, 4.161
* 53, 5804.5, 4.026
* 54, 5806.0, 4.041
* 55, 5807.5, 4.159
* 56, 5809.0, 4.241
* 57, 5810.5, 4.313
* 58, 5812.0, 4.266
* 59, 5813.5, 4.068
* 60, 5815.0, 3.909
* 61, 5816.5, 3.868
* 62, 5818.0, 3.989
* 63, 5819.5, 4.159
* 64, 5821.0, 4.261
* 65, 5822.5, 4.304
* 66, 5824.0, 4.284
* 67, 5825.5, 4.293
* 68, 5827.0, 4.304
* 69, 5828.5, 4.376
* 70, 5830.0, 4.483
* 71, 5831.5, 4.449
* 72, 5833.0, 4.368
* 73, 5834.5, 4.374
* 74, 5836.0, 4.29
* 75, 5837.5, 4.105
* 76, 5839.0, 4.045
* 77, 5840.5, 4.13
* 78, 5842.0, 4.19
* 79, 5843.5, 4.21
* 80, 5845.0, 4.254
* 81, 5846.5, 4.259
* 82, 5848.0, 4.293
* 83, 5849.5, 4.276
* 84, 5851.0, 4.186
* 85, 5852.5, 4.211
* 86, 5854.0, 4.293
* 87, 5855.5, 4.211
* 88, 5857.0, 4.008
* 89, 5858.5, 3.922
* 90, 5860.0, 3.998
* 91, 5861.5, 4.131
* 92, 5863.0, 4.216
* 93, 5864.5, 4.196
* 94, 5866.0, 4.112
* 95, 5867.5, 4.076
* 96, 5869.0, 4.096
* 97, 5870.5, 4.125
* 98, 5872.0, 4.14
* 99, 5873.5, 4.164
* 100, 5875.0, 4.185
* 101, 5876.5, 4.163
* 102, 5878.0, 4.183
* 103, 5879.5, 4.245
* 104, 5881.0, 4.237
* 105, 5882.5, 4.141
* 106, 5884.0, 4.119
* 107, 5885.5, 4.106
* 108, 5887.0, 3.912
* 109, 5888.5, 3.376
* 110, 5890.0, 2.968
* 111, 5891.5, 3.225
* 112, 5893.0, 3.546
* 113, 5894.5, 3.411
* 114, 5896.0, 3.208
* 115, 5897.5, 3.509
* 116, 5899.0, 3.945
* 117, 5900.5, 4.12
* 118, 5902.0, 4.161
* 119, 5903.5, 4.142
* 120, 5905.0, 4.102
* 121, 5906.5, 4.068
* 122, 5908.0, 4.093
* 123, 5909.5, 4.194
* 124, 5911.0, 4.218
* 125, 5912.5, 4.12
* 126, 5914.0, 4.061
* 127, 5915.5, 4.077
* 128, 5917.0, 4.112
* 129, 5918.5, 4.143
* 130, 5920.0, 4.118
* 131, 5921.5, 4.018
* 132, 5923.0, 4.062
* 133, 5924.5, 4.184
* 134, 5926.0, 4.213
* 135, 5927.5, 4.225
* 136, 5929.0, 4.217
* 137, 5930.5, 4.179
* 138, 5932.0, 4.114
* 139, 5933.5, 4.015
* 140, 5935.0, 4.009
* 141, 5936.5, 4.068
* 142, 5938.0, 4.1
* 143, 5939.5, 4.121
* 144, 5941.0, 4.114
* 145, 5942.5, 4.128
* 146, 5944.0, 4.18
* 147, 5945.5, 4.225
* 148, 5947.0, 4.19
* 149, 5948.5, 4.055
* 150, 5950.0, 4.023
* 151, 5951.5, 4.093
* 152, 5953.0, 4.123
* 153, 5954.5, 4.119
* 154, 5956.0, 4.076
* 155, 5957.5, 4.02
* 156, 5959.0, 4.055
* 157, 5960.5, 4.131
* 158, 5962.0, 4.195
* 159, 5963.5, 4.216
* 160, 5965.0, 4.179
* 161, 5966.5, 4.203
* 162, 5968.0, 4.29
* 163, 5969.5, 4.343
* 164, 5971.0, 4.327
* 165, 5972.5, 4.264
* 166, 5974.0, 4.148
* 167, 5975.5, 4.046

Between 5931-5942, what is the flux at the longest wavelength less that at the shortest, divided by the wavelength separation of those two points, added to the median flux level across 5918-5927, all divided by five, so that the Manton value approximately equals 0.826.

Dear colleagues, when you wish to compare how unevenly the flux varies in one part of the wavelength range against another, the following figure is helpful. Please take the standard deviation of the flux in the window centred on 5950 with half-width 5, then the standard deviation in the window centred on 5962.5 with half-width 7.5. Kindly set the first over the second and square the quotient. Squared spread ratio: 0.5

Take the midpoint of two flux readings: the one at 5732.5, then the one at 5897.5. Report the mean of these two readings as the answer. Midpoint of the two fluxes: 3.84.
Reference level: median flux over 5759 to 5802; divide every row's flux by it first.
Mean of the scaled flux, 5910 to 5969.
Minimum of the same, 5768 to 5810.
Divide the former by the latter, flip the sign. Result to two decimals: -1.06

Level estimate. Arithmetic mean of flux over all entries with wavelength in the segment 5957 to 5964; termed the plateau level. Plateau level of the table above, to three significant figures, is 4.12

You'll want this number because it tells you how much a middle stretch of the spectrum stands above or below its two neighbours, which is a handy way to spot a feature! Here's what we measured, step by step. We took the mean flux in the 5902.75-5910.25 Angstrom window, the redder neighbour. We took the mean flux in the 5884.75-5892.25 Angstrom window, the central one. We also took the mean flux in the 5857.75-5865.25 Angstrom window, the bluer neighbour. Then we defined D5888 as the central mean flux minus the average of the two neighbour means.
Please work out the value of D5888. -0.59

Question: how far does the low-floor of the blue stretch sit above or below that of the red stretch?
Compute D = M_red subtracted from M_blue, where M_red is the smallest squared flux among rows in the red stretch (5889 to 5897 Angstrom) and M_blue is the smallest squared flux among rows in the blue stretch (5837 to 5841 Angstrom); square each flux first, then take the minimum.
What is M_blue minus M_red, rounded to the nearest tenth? 7.6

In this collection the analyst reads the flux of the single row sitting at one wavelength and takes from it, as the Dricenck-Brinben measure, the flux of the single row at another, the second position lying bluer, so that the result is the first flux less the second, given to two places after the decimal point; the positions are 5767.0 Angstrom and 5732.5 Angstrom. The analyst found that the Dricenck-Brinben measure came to 0.17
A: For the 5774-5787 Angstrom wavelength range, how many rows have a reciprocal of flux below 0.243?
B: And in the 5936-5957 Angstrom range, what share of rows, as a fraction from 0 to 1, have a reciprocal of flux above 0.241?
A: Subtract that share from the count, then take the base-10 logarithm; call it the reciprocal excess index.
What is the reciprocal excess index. 0.51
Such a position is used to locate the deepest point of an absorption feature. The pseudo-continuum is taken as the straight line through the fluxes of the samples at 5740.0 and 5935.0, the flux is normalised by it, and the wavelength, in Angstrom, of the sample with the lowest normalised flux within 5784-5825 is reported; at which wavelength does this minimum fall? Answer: 5816.5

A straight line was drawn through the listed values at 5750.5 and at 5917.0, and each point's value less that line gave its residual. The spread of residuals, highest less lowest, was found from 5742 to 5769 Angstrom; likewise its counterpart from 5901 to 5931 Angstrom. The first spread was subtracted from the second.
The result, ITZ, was -0.2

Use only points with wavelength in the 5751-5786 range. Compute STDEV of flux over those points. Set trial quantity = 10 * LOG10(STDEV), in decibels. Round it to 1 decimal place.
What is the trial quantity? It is -8.7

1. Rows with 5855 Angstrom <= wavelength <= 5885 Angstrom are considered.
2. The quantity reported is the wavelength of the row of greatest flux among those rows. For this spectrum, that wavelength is 5879.5 Angstrom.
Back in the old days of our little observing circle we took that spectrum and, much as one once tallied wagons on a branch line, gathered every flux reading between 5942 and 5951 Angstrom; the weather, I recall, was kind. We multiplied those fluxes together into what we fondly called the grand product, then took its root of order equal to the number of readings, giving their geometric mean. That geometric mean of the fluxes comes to 4.13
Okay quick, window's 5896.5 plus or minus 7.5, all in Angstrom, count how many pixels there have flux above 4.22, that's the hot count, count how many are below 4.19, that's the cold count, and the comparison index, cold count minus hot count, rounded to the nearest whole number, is 10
